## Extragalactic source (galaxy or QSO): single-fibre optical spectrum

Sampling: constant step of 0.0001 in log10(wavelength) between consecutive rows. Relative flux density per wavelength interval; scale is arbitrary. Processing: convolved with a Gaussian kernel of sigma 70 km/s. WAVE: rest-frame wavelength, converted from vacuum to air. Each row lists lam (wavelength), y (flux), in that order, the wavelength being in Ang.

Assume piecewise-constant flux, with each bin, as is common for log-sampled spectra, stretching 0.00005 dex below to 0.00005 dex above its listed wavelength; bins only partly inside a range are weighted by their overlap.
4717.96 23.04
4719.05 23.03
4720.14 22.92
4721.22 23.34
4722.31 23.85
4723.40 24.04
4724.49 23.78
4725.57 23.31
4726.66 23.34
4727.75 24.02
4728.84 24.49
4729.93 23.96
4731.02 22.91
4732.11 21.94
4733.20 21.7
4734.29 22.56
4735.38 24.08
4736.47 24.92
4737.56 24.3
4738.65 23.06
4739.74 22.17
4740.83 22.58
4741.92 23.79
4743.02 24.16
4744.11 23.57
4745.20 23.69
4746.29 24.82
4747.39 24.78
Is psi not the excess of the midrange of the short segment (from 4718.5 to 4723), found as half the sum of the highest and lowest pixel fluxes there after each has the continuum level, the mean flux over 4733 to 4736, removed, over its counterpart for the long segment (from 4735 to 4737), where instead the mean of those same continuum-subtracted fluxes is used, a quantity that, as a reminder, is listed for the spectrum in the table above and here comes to -1.1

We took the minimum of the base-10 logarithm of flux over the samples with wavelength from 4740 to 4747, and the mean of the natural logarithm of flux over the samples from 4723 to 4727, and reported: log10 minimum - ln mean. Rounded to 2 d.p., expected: -1.81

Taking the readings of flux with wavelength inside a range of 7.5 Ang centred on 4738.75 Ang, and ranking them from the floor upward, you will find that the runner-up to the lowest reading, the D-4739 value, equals 22.58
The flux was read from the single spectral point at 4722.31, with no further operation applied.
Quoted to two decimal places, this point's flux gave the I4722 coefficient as 23.85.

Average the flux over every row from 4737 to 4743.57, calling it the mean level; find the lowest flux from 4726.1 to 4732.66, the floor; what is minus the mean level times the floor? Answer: -512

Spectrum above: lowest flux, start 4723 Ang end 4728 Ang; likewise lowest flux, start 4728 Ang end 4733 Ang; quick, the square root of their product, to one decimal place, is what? 22.6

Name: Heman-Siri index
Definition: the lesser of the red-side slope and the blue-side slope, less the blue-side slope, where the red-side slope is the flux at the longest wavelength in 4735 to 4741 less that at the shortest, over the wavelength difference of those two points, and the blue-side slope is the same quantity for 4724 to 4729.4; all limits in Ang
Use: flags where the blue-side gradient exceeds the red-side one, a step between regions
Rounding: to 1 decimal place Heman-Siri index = -0.4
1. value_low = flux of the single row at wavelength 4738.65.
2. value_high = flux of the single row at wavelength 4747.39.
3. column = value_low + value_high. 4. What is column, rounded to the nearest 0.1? 47.8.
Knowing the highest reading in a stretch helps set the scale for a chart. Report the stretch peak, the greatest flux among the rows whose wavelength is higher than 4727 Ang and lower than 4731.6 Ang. 24.49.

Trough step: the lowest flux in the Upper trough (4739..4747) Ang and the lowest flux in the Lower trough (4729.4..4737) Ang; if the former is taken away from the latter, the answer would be -0.5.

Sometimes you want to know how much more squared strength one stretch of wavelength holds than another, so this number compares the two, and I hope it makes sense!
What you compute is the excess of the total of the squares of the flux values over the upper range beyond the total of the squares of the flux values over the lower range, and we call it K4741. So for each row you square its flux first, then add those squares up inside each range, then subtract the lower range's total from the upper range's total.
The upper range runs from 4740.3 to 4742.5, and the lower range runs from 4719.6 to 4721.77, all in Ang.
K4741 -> 6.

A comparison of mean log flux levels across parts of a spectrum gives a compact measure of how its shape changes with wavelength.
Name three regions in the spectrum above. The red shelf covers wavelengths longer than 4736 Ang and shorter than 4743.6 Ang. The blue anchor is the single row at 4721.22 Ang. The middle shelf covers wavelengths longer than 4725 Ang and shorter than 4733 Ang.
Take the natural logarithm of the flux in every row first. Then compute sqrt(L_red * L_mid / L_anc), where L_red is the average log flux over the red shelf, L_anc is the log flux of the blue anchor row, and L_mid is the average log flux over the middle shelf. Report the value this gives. 1.78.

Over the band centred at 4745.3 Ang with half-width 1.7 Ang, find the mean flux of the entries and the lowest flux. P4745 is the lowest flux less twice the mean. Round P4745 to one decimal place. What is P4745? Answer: -24.5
